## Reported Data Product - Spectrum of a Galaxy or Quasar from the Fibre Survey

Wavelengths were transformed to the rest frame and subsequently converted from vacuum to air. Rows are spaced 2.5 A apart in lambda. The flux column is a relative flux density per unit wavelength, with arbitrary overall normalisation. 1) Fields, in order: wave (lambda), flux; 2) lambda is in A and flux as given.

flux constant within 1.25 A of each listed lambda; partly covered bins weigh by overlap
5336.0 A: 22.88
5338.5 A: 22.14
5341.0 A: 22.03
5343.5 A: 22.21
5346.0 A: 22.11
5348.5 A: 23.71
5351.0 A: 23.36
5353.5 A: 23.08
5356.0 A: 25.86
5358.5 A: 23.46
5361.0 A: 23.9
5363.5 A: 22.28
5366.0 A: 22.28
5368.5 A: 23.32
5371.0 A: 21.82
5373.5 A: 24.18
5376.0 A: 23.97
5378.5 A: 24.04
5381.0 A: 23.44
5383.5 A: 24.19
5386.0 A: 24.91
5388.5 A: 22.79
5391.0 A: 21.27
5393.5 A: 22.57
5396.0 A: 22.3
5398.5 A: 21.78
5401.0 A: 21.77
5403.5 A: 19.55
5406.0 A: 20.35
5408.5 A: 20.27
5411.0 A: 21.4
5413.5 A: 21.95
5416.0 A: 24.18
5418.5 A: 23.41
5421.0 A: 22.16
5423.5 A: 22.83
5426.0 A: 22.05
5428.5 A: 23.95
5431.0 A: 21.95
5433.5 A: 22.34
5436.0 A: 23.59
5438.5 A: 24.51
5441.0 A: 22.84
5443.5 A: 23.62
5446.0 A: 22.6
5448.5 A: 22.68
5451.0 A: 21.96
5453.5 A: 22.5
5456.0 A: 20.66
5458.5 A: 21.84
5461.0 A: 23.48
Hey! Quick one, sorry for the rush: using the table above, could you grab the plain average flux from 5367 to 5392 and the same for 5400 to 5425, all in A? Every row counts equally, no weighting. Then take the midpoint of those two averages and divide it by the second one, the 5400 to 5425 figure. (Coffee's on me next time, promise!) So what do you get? 1.04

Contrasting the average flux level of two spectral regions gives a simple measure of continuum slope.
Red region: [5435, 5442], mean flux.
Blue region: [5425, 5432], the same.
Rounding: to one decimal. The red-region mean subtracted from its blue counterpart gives -1.0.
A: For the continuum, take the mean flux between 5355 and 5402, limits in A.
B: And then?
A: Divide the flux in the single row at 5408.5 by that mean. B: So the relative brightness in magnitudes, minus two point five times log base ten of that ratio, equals 0.14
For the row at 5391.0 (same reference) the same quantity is 0.09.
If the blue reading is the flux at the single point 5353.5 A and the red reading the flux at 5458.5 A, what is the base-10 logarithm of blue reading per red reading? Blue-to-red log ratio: 0.02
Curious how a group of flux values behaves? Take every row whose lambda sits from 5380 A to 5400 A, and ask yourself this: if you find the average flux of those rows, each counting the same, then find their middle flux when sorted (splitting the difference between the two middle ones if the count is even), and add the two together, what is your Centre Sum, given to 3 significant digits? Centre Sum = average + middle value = 45.6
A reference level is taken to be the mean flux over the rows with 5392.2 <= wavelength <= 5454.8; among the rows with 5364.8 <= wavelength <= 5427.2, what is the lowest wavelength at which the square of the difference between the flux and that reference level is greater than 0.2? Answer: 5368.5 A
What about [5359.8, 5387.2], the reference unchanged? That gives 5361.0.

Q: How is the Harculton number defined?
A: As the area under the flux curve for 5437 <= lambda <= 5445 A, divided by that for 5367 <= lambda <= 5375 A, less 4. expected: -2.98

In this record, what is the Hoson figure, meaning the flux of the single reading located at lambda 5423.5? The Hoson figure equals 22.83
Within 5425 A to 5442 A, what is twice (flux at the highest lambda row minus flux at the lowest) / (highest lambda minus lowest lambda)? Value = 0.11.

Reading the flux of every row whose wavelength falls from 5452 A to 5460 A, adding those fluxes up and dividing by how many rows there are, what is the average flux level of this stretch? 21.7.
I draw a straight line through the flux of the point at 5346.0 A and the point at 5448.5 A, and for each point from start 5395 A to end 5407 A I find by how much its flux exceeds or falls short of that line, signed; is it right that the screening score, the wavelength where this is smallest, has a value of 5403.5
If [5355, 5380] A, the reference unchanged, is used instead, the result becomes 5371.0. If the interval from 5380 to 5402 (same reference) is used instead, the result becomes 5391.0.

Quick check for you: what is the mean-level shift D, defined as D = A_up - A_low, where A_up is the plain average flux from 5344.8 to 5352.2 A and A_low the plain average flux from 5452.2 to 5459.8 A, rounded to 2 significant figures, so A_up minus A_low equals 1.4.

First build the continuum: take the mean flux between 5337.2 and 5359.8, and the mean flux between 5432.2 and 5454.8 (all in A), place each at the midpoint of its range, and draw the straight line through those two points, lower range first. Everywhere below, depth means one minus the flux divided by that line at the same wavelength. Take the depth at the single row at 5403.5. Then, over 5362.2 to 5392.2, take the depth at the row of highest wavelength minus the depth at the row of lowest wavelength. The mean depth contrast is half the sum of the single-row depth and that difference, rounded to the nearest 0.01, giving 0.10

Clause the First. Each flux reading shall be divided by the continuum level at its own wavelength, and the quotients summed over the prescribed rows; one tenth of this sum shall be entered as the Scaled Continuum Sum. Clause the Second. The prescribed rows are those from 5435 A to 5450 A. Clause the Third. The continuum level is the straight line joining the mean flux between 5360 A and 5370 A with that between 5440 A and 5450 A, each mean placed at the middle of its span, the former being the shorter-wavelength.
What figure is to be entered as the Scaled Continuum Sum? 0.61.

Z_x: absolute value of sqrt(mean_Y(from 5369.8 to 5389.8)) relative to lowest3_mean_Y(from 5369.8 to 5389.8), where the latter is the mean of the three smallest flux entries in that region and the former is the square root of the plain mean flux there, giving 0.214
